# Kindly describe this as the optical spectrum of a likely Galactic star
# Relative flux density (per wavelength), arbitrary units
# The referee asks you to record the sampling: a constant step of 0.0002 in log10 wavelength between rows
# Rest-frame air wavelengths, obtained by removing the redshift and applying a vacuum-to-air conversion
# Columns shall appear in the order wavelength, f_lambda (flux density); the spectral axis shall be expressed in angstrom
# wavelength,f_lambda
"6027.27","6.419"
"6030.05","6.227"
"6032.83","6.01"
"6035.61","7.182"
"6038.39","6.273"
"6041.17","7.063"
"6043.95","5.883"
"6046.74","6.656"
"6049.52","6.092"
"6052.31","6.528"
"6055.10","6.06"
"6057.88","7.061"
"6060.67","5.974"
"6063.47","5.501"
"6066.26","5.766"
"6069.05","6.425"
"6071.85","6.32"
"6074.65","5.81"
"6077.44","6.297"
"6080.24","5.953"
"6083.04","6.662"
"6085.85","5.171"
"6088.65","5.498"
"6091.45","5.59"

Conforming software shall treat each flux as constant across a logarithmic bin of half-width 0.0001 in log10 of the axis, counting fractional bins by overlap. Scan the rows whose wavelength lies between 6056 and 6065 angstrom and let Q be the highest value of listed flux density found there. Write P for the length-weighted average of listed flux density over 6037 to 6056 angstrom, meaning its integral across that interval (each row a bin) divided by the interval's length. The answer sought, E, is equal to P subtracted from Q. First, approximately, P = 6.37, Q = 7.061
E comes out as 0.7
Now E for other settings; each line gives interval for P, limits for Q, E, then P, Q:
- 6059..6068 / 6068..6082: 0.6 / 5.81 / 6.425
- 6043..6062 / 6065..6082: 0.1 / 6.33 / 6.425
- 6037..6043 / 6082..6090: 0.0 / 6.61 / 6.662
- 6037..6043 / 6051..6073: 0.4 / 6.61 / 7.061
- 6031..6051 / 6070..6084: 0.2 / 6.45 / 6.662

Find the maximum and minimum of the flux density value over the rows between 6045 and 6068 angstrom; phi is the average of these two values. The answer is 6.28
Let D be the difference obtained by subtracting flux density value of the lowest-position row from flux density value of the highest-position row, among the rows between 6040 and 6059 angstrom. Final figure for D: 0.00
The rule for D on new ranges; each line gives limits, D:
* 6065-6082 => 0.19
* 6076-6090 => -0.80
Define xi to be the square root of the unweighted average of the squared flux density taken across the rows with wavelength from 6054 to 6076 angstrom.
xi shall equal 6.13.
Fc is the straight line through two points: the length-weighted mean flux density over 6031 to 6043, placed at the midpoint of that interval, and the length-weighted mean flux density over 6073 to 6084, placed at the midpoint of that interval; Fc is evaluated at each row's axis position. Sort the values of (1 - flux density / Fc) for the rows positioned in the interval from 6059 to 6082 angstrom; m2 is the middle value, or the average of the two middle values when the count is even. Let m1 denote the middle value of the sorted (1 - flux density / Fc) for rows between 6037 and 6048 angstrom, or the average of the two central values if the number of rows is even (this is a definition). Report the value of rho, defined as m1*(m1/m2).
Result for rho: 0.002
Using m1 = 0.01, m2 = 0.05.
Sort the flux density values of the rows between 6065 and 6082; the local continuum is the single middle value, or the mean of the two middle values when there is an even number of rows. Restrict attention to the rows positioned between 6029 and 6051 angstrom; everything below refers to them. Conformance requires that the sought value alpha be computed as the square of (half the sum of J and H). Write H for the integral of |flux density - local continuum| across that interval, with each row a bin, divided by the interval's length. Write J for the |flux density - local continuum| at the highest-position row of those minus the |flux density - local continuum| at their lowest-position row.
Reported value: 0.027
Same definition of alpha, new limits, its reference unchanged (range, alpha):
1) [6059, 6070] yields 0.069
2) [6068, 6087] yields 0.263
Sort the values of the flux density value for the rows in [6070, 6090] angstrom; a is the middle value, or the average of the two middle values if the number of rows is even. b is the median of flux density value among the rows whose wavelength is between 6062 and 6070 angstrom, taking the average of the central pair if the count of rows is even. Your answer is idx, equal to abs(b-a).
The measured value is 0.19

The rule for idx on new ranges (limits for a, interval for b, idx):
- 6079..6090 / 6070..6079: 0.57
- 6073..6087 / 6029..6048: 0.32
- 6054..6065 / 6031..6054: 0.38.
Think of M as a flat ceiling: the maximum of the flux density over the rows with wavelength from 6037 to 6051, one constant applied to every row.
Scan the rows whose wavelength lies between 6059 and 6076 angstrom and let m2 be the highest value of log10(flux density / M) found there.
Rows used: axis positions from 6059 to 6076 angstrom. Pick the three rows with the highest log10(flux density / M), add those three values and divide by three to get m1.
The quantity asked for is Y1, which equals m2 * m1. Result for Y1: 0.0022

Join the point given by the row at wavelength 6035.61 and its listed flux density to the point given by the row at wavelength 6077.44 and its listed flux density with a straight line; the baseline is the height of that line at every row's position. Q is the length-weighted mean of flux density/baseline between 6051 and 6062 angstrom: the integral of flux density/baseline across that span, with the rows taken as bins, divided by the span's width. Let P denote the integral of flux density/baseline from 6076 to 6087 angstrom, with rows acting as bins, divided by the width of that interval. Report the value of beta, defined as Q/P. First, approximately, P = 0.972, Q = 0.95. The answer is 0.98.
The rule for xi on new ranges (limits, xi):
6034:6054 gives 6.54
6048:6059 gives 6.45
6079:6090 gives 5.85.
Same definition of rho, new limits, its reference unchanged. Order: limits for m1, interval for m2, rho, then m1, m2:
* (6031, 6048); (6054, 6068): 0.002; 0.01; 0.06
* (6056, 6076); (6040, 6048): -0.137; 0.06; -0.03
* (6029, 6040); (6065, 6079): -0.227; 0.06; -0.01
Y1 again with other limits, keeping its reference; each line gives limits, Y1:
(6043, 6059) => 0.0000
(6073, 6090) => 0.0013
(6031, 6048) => 0.0000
